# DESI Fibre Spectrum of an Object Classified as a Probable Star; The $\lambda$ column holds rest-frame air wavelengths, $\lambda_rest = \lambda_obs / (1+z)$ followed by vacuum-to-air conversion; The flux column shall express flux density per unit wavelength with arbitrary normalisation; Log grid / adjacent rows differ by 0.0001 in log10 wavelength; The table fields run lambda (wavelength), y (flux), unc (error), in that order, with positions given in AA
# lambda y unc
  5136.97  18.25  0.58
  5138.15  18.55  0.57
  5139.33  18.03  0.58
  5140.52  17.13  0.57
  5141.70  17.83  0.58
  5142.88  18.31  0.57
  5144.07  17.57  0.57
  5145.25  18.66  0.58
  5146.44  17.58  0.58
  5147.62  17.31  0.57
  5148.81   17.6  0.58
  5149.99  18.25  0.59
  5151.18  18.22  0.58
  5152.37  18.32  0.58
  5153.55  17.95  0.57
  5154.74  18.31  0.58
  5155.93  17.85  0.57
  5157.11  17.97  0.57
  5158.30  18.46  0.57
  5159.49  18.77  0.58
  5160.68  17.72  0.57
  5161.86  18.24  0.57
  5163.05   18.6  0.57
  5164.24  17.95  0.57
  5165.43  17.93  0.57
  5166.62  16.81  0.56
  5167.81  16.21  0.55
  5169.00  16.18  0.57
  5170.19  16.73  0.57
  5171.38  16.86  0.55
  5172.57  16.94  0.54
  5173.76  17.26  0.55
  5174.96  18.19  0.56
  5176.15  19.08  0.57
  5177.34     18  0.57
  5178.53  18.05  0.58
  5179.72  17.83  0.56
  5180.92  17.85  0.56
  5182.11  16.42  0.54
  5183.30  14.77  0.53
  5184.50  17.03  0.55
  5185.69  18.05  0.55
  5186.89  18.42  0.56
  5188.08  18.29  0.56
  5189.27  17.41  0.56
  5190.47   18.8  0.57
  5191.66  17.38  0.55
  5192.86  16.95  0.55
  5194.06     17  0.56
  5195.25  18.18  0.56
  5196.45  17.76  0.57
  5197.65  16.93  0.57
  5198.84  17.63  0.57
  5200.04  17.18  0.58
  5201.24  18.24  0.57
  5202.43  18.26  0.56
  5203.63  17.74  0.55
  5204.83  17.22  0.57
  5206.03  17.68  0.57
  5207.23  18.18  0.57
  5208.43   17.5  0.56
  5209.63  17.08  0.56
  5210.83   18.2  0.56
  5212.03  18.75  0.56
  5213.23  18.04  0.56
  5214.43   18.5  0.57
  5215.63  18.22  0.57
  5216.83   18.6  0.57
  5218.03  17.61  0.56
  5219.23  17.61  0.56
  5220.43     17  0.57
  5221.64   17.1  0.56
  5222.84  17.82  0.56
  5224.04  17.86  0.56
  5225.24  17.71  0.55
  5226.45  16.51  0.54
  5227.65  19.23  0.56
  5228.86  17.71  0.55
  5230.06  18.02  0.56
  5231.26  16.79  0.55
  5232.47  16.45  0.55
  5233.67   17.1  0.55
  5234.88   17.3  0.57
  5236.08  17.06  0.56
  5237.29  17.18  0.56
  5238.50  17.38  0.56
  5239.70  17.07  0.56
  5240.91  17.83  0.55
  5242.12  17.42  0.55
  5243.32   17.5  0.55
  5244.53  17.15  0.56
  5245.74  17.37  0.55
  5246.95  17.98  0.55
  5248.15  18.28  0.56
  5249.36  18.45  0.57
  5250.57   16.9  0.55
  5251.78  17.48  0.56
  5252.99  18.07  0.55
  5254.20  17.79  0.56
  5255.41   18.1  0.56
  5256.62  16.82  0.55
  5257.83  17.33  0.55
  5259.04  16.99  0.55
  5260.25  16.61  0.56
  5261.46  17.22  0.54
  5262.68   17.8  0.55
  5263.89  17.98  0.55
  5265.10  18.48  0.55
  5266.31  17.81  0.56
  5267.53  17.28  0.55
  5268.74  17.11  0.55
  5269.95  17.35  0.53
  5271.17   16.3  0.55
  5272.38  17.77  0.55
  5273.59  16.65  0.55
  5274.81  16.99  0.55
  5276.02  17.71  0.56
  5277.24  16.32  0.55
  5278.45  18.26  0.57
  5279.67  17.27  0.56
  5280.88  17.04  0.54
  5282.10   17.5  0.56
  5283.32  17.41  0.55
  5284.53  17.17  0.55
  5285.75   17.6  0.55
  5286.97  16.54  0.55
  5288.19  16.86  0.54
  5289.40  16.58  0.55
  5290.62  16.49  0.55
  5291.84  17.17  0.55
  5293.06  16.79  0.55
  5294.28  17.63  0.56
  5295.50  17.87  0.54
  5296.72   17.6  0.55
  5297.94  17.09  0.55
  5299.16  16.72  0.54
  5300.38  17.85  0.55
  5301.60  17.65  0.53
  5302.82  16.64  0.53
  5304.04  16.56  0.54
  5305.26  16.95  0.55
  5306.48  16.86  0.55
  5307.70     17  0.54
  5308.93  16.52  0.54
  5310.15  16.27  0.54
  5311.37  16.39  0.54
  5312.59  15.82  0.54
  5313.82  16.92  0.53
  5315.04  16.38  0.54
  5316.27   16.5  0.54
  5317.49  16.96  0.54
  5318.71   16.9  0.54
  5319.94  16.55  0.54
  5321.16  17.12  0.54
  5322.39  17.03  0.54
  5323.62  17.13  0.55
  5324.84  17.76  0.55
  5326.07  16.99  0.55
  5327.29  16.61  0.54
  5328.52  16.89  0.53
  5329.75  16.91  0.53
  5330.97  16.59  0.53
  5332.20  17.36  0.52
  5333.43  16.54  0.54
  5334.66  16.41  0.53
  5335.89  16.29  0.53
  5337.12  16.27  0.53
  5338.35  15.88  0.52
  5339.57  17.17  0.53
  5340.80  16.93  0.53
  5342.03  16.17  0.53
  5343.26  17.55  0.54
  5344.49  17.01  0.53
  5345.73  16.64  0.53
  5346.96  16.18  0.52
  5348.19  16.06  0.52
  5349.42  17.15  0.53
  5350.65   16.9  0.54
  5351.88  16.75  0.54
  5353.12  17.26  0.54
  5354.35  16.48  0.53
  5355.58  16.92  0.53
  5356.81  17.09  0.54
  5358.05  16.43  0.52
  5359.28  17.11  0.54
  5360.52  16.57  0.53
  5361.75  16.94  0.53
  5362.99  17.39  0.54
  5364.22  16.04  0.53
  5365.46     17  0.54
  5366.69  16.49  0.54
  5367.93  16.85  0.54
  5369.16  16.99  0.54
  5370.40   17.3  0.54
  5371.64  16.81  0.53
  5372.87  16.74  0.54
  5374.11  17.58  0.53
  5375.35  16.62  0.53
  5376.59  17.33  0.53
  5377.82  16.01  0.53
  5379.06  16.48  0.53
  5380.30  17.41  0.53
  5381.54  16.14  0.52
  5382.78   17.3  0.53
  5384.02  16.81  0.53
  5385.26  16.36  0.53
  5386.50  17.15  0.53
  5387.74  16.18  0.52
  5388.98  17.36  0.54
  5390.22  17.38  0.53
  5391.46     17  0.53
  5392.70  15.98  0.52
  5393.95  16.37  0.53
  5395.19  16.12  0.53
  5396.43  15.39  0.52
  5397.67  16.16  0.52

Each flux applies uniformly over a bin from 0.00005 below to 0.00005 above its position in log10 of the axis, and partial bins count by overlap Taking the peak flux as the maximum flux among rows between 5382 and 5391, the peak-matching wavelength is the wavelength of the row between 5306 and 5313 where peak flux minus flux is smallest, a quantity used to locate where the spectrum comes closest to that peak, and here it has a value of 5307.70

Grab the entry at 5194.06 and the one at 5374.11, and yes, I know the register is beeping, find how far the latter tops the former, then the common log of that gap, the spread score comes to -0.24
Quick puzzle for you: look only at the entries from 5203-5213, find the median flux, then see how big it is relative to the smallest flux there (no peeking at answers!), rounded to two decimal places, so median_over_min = 1.04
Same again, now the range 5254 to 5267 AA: 1.07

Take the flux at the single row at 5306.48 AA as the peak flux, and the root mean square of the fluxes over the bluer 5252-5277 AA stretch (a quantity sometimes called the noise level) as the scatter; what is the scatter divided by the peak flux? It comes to 1.03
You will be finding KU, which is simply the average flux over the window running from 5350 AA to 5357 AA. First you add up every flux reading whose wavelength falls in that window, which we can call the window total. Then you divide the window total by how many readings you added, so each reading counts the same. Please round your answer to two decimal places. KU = 16.90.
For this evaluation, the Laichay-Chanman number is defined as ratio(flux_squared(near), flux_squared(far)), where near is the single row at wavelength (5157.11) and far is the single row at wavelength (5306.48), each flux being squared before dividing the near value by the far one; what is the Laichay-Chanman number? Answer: 1.14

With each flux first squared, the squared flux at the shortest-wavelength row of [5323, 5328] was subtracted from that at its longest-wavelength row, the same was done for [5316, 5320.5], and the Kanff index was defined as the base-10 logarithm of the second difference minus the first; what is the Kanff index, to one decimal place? 1.3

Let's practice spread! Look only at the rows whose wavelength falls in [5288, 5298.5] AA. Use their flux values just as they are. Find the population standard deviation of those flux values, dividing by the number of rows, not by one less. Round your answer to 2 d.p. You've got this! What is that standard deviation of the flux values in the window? 0.46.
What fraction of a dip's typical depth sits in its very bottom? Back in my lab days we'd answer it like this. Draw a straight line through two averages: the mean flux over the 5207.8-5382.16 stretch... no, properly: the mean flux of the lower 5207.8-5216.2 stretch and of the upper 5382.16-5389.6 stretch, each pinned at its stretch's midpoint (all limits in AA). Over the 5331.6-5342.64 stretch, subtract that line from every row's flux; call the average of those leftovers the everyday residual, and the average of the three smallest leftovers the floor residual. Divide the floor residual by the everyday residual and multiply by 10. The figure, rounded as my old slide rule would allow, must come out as 17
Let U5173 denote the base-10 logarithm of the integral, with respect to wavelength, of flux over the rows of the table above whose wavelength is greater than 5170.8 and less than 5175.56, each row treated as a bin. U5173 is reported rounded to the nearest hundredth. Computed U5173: 1.92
